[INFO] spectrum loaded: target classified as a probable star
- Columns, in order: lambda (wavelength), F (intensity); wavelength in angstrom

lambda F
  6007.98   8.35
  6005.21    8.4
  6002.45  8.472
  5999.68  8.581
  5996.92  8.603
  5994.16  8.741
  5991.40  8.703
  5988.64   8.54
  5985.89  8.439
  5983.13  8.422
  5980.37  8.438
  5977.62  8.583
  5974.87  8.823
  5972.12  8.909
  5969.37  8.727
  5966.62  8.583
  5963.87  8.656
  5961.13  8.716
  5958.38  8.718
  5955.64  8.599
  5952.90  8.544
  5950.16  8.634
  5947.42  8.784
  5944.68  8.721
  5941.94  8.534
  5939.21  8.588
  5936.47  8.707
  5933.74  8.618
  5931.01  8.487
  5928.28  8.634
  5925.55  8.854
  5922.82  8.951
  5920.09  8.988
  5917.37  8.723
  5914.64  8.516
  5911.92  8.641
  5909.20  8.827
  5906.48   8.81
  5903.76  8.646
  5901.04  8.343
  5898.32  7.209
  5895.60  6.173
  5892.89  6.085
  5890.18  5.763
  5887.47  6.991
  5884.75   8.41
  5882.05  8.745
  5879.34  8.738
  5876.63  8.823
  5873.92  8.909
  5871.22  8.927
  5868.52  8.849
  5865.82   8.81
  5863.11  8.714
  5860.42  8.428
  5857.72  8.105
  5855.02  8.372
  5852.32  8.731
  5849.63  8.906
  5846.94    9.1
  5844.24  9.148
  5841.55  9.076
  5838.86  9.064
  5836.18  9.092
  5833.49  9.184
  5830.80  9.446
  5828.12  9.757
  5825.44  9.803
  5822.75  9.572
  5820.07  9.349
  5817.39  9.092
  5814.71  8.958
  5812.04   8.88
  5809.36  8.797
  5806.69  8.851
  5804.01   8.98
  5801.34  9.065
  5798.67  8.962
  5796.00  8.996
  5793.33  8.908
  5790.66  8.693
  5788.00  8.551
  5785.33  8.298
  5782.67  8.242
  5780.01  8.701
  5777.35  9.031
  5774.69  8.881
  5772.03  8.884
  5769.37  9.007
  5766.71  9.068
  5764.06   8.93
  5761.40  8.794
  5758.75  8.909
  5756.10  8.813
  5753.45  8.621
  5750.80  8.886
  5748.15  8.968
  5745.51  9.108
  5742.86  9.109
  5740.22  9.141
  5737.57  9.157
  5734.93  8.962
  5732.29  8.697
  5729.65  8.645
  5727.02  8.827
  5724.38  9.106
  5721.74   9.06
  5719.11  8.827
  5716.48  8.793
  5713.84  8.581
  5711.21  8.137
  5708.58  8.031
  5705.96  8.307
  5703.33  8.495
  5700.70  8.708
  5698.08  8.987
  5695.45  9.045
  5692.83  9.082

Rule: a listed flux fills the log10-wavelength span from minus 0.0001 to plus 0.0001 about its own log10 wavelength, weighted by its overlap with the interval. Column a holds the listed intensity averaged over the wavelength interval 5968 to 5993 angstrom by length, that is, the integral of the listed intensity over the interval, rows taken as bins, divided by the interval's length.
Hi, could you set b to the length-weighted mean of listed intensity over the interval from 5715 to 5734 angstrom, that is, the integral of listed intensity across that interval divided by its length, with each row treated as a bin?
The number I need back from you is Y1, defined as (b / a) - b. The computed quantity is -7.82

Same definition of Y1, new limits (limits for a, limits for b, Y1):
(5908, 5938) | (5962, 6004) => -7.63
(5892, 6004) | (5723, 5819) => -7.83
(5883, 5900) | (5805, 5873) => -7.69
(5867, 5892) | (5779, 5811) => -7.69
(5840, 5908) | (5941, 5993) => -7.59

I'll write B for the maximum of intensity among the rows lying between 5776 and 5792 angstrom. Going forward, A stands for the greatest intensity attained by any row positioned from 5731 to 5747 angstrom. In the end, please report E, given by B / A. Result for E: 0.99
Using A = 9.157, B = 9.031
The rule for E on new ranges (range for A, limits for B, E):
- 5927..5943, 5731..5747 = 1.05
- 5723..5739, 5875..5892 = 0.96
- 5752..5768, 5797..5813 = 1.00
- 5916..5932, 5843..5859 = 1.02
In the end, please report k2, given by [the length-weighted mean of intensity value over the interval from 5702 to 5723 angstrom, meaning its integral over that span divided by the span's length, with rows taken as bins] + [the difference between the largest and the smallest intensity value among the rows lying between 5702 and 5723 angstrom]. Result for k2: 9.6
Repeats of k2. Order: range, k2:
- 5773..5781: 9.2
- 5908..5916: 9.0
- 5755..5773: 9.2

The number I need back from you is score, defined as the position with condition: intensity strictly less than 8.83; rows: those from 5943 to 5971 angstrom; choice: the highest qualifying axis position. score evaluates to 5969.37 angstrom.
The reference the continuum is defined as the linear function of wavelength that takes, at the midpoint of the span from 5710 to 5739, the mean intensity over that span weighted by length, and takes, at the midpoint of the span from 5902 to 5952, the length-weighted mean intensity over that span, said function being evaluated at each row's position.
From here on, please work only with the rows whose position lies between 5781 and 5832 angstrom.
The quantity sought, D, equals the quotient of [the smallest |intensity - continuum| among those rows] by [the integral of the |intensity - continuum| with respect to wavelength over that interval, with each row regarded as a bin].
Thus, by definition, 0.0020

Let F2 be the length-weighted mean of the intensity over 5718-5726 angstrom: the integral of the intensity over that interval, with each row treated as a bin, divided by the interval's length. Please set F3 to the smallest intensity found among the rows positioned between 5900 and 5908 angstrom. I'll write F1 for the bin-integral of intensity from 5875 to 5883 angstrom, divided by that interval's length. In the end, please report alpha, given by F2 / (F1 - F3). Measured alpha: 21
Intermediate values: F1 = 8.76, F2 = 8.99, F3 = 8.343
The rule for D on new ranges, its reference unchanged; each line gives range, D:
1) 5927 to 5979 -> 0.0027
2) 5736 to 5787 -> 0.0010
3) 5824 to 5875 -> 0.0003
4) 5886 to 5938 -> 0.0004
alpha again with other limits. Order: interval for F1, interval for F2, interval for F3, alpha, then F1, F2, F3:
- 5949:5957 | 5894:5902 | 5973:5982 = 46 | 8.59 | 7.15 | 8.438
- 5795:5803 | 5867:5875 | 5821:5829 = -16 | 9.01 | 8.90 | 9.572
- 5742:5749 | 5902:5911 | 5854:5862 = 9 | 9.07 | 8.74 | 8.105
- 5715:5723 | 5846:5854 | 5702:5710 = 10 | 8.89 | 8.88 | 8.031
